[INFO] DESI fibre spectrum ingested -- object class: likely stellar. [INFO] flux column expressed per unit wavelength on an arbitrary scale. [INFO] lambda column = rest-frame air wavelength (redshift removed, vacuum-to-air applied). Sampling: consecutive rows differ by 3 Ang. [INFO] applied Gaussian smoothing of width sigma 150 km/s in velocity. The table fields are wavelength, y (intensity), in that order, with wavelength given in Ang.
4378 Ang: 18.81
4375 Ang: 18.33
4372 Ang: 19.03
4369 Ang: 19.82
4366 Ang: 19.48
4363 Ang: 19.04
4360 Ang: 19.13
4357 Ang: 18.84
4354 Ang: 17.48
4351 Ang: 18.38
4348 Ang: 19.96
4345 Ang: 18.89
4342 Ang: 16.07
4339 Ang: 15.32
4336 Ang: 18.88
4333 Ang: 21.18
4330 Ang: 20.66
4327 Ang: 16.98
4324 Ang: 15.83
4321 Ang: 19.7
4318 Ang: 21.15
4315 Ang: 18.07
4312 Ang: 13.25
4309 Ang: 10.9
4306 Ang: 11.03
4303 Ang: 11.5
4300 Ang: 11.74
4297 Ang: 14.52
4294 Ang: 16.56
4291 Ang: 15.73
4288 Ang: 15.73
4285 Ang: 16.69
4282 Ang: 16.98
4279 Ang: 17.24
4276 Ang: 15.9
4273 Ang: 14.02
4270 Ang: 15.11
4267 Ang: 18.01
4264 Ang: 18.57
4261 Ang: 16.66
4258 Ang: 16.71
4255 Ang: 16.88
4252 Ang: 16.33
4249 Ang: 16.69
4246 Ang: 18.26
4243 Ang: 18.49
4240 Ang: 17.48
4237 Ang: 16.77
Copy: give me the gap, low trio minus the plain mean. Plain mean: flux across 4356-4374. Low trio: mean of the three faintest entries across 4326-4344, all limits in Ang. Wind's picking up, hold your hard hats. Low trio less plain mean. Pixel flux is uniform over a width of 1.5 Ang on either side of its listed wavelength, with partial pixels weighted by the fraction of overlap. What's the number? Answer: -3.1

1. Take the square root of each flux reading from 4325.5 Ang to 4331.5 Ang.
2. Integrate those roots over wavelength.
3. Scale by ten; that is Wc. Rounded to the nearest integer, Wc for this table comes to 260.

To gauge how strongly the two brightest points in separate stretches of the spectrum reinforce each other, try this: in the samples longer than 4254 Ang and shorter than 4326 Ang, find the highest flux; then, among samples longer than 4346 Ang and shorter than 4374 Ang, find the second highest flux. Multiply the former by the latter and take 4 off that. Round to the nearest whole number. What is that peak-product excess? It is 415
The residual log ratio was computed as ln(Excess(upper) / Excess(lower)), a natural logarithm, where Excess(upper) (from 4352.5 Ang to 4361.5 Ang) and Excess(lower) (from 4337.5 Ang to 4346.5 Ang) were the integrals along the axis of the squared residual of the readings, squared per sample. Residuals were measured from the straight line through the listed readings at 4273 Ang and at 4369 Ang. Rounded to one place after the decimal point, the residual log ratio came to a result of -1.7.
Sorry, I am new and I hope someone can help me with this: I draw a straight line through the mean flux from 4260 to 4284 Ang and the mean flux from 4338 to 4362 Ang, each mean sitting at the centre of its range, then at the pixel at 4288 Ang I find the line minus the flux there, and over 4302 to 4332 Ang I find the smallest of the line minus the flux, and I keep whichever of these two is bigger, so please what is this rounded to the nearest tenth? 1.1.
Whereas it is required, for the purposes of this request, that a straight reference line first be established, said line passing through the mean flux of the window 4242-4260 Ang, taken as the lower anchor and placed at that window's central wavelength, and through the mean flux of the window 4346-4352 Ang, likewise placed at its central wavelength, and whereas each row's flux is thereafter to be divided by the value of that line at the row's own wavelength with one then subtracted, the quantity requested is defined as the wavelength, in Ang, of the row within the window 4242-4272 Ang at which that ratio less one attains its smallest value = 4270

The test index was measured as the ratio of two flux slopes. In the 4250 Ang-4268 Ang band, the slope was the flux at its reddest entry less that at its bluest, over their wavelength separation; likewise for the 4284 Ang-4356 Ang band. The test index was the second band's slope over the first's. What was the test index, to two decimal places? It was 0.10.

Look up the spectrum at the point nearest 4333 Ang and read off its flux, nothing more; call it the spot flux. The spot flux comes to 21.18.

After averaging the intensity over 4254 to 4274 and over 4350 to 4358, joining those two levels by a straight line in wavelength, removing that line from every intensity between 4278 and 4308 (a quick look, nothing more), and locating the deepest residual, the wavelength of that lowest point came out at 4306 Ang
